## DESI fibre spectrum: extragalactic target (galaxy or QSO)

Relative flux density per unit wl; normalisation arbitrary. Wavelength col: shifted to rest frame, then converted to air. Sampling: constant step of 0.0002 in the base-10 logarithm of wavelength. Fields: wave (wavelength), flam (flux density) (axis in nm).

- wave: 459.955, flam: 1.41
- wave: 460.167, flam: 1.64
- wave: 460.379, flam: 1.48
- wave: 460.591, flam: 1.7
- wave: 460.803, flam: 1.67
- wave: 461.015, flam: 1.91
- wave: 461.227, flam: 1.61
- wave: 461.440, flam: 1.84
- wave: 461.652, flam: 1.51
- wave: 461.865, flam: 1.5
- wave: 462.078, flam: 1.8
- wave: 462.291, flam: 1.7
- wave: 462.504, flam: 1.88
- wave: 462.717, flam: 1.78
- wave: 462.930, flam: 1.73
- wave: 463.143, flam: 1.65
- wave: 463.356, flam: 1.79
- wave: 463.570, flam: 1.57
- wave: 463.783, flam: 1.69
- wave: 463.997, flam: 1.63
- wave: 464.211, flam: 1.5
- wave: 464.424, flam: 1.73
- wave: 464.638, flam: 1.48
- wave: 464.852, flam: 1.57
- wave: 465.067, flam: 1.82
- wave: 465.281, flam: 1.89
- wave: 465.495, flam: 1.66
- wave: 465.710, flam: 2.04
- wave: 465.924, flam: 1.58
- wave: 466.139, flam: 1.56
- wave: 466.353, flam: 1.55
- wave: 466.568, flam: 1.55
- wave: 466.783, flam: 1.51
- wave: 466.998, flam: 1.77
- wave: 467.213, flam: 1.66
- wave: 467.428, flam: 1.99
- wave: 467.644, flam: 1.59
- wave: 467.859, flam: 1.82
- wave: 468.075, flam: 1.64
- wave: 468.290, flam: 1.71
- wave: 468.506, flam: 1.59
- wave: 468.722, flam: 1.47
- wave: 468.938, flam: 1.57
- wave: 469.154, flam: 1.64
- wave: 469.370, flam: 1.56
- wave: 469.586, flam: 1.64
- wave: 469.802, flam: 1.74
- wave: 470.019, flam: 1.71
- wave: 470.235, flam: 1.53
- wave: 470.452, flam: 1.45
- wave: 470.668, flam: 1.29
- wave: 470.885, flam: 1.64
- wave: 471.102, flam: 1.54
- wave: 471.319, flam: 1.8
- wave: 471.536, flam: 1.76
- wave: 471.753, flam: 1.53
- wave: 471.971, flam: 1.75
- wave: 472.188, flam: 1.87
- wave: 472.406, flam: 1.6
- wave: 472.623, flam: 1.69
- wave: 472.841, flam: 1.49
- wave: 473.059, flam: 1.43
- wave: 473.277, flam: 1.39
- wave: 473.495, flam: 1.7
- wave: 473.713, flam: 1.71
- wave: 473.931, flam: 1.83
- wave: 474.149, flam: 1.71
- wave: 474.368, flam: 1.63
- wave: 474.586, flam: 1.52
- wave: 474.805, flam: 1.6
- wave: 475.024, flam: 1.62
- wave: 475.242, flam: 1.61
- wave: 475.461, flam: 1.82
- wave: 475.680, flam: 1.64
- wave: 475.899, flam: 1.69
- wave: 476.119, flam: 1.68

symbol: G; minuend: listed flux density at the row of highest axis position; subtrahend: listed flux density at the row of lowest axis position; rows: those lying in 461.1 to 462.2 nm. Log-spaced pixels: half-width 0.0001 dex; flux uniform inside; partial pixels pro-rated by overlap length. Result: 0.19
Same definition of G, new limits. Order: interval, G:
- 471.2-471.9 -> -0.27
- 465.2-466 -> -0.31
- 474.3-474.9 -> -0.03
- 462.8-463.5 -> 0.06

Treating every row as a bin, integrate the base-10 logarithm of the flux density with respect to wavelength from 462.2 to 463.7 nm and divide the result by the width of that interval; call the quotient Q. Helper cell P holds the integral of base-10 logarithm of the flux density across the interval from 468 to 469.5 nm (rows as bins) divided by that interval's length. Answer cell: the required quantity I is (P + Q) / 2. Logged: 0.220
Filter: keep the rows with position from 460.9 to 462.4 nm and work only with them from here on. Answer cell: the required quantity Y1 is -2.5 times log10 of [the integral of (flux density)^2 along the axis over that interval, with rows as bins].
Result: -1.60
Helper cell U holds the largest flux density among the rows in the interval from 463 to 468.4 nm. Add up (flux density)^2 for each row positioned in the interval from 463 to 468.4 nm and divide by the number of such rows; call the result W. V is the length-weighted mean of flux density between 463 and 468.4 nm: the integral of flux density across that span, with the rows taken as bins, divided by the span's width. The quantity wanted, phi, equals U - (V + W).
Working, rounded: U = 2.04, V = 1.68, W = 2.84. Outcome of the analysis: -2.48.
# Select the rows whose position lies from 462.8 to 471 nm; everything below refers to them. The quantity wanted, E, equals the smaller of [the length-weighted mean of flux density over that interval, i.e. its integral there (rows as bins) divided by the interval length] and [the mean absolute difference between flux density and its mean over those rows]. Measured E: 0.109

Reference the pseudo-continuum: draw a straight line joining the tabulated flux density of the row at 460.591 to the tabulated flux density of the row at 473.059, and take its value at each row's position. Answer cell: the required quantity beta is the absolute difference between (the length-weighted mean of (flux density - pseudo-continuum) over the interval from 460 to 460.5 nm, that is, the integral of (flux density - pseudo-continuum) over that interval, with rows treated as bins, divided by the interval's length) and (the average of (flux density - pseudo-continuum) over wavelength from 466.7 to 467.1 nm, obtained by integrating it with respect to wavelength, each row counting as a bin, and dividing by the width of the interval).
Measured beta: 0.24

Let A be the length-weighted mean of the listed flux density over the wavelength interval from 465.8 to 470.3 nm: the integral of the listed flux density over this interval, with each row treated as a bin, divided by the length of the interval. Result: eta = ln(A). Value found 0.495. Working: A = 1.64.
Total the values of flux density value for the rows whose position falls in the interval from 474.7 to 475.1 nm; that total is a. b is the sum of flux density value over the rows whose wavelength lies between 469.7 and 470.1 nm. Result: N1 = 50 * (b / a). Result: 54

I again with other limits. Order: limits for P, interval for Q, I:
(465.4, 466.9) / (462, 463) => 0.231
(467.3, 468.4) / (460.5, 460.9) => 0.234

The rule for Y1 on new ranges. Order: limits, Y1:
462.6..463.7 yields -1.27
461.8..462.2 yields -0.12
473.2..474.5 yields -1.40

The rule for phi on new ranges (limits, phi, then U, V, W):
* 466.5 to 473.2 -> -2.32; 1.99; 1.63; 2.68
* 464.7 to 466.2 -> -2.72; 2.04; 1.73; 3.03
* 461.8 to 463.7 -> -2.78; 1.88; 1.72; 2.94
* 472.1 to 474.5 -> -2.48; 1.87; 1.64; 2.71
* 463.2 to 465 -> -2.47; 1.79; 1.62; 2.64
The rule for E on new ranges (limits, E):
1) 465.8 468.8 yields 0.106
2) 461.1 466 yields 0.119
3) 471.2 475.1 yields 0.112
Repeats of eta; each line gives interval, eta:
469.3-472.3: 0.489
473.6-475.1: 0.507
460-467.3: 0.515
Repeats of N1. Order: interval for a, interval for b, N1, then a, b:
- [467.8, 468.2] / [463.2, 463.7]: 49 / 3.46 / 3.36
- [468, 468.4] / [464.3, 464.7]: 48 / 3.35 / 3.21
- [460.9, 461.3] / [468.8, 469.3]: 46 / 3.52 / 3.21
